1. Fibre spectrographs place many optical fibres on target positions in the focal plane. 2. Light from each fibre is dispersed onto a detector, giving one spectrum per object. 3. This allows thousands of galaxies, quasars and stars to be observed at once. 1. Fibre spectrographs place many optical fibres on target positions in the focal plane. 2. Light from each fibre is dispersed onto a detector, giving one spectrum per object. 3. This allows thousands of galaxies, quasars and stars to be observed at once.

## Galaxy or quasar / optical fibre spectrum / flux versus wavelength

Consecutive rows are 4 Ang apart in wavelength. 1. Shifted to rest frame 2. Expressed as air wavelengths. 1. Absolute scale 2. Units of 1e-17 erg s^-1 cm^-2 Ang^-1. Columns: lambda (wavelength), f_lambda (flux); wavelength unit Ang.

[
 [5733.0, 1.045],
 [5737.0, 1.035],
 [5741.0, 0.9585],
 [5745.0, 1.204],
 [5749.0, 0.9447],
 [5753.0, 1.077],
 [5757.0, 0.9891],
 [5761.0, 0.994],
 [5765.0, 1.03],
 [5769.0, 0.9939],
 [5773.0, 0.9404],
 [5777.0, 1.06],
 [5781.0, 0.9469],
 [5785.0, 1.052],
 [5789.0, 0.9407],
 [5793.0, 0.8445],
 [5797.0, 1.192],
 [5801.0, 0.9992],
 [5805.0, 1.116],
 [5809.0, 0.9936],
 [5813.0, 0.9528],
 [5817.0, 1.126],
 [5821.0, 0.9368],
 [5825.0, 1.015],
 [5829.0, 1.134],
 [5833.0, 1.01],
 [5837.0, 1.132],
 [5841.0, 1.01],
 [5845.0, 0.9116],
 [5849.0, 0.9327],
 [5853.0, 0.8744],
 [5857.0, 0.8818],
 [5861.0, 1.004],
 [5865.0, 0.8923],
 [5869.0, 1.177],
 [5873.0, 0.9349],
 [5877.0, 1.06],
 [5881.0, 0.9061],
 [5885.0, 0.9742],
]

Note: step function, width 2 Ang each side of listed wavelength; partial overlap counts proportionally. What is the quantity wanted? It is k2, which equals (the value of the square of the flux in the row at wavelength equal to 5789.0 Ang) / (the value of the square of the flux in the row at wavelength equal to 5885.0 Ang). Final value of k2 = 0.93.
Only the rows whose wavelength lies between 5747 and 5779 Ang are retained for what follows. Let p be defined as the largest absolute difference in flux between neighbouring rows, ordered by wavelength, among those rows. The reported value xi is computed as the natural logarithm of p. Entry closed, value -2.0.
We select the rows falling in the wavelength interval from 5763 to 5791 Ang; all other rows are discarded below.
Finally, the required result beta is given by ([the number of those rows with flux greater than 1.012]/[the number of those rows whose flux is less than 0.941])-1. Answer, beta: 0.5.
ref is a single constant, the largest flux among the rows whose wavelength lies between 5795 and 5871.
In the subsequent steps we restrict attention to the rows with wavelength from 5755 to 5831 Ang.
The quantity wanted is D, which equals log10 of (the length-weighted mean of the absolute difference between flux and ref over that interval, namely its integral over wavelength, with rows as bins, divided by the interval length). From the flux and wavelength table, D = -0.748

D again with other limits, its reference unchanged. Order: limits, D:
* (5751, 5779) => -0.745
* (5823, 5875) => -0.701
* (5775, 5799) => -0.731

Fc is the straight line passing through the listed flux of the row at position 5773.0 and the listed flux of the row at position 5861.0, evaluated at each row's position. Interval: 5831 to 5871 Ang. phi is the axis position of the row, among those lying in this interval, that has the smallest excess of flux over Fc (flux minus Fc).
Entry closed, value 5853.0 Ang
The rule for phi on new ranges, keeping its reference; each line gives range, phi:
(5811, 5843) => 5821.0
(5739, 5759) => 5749.0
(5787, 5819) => 5793.0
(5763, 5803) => 5793.0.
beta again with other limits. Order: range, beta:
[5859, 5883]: -0.3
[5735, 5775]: 3.0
